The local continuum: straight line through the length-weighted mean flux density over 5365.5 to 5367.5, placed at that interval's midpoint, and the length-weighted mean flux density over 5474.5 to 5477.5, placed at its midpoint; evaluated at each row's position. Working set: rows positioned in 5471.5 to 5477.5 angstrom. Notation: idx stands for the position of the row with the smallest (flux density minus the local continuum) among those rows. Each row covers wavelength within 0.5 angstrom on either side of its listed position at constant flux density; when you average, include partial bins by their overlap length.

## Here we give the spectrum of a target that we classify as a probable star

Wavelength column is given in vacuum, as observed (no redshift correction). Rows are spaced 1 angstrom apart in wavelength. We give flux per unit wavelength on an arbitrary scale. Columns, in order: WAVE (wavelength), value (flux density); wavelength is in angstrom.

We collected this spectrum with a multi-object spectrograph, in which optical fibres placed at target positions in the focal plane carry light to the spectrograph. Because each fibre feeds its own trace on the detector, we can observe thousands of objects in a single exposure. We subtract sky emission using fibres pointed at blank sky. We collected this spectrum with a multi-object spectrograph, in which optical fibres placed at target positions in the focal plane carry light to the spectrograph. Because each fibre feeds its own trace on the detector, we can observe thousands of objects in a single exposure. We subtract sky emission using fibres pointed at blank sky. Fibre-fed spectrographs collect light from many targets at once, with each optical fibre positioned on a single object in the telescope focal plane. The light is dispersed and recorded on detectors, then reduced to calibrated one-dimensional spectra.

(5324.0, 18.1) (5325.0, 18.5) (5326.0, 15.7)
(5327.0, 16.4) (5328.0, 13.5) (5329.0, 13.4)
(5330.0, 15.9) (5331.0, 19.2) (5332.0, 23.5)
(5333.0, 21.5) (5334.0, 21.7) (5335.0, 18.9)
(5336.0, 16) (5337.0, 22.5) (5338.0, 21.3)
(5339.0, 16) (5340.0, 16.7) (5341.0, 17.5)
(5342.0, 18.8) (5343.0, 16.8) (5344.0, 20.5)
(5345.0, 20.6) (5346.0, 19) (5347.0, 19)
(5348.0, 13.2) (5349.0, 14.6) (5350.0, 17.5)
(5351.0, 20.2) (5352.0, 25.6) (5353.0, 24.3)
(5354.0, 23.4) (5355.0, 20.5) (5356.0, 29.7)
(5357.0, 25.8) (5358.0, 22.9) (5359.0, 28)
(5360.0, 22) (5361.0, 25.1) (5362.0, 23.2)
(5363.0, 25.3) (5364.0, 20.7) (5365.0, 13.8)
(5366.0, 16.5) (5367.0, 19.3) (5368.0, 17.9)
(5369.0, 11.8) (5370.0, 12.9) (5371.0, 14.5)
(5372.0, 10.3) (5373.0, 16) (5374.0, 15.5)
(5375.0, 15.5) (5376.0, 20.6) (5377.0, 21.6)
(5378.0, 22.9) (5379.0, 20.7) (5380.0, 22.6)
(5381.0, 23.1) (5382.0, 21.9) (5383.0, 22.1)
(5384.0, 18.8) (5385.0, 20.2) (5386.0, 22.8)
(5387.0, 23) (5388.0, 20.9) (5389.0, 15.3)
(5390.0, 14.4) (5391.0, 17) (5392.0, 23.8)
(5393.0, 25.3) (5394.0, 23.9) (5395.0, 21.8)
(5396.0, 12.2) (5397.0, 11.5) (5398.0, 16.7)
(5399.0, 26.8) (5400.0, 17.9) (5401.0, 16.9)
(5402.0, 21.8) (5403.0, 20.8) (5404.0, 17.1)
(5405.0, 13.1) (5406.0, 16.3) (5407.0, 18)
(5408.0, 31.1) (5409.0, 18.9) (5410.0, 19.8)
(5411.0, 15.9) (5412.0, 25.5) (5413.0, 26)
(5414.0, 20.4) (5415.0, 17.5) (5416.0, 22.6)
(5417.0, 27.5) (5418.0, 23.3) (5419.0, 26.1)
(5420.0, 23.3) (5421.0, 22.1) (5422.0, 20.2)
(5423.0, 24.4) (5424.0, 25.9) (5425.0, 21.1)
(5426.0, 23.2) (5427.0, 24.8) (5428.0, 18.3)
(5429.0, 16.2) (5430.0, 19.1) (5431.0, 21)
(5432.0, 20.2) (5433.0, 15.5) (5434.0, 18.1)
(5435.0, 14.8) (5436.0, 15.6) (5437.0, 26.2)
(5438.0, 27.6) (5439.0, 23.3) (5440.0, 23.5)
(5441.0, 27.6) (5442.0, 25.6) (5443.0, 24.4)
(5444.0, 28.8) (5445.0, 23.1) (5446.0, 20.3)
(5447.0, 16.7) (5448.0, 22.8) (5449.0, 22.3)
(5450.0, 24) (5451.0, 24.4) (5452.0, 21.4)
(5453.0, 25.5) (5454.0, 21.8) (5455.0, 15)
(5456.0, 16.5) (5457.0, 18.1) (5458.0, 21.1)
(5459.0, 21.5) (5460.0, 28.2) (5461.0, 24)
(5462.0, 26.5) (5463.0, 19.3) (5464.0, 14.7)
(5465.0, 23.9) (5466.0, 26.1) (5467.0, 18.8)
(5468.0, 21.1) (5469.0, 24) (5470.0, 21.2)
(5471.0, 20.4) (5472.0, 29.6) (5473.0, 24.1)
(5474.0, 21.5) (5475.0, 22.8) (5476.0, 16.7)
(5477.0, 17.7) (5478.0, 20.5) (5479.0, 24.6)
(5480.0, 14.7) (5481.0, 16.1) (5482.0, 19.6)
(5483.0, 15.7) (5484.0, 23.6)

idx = 5476.0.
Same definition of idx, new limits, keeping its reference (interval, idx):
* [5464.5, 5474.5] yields 5467.0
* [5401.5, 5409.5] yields 5405.0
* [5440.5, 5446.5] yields 5446.0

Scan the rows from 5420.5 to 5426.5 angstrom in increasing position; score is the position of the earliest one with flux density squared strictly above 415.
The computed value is 5421.0 angstrom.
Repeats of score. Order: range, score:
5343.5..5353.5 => 5344.0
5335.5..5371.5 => 5337.0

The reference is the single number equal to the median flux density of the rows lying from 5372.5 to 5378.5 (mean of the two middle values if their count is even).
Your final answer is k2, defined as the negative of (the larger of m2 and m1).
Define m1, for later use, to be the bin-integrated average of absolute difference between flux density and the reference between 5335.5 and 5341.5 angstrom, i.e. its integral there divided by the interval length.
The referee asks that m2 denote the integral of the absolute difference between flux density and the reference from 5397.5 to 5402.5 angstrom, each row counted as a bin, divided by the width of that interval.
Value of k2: -3.1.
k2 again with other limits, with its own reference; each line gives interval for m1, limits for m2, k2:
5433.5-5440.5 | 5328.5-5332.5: -4.8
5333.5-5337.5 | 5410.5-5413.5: -5.8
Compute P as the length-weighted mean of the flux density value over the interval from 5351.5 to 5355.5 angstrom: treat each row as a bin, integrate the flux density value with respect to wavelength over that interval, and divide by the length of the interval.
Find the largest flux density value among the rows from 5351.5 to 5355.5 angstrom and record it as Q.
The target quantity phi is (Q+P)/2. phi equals 24.5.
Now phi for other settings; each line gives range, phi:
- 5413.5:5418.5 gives 24.9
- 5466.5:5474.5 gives 26.1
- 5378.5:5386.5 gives 22.3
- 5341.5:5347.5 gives 19.9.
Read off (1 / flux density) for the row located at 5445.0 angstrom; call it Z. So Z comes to 0.043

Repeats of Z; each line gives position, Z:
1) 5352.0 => 0.039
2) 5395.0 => 0.046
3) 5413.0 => 0.038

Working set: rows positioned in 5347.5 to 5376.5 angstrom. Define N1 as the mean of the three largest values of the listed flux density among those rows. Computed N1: 27.8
